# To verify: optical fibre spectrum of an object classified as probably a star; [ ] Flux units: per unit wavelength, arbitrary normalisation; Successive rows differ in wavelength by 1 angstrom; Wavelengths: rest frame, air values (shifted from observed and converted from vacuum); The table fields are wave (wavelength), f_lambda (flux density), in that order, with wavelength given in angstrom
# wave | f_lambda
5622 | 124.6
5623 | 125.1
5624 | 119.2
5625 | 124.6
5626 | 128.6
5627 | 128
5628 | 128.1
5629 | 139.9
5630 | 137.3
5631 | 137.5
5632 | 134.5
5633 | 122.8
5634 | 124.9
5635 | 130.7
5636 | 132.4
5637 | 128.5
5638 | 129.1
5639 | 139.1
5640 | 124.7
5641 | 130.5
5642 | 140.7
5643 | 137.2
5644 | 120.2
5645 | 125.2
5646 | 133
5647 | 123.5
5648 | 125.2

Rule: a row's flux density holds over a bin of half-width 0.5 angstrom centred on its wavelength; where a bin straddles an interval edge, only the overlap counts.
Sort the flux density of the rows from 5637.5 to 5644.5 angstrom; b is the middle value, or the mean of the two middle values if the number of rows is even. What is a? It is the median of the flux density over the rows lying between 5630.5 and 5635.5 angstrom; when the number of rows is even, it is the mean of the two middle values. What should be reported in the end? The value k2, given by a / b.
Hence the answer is 1.00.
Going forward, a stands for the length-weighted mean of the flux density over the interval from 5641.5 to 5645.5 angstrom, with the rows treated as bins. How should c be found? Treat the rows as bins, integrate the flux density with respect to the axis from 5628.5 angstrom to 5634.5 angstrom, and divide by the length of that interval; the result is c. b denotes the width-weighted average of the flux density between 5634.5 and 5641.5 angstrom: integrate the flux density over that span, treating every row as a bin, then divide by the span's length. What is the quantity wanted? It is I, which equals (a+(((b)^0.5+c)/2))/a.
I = 1.55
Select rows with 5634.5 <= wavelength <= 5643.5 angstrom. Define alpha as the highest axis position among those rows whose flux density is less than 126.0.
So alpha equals 5640 angstrom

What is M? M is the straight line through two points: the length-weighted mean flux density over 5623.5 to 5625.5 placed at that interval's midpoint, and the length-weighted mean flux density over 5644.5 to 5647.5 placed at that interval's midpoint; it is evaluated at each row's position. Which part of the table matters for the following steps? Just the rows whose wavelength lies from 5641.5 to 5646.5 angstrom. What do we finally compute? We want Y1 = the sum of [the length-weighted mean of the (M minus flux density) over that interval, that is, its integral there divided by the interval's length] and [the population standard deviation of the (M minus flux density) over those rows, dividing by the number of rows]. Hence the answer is 3.2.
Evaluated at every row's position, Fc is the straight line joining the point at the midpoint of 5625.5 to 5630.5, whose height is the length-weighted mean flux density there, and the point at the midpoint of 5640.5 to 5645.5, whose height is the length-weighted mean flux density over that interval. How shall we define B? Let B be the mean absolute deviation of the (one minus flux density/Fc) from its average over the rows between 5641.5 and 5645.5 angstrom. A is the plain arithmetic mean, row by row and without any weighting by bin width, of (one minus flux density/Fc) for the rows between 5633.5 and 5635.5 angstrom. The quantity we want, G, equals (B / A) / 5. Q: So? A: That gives 0.4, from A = 0.029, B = 0.061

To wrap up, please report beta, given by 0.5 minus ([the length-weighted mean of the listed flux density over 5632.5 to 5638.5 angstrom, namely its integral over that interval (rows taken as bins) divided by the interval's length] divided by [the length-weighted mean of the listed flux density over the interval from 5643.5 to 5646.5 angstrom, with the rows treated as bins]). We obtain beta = -0.52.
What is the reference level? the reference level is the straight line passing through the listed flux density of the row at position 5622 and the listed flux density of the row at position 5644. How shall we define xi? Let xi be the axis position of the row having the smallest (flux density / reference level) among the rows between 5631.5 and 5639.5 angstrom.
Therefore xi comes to 5633 angstrom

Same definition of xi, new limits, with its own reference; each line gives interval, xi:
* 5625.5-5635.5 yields 5633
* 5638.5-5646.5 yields 5644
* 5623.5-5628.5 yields 5624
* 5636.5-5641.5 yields 5640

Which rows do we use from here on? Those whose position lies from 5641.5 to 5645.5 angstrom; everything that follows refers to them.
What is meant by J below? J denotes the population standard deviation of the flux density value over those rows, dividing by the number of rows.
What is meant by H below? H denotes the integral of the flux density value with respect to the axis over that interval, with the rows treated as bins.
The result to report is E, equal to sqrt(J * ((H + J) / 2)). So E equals 47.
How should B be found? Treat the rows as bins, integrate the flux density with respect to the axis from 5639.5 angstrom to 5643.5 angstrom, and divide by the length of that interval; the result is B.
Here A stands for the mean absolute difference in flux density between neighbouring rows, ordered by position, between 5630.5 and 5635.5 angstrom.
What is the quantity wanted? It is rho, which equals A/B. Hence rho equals 0.042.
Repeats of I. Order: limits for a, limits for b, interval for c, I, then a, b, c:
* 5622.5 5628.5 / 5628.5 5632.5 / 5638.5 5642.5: 1.58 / 126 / 137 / 134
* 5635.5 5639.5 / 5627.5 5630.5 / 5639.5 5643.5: 1.55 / 132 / 135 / 133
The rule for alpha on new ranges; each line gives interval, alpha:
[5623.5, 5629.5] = 5625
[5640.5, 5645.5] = 5645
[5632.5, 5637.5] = 5634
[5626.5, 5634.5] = 5634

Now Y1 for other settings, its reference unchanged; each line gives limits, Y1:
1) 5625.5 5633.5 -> -3.3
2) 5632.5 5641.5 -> 0.2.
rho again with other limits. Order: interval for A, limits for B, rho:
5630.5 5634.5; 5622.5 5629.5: 0.044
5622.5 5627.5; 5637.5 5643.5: 0.030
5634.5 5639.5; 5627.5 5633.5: 0.030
